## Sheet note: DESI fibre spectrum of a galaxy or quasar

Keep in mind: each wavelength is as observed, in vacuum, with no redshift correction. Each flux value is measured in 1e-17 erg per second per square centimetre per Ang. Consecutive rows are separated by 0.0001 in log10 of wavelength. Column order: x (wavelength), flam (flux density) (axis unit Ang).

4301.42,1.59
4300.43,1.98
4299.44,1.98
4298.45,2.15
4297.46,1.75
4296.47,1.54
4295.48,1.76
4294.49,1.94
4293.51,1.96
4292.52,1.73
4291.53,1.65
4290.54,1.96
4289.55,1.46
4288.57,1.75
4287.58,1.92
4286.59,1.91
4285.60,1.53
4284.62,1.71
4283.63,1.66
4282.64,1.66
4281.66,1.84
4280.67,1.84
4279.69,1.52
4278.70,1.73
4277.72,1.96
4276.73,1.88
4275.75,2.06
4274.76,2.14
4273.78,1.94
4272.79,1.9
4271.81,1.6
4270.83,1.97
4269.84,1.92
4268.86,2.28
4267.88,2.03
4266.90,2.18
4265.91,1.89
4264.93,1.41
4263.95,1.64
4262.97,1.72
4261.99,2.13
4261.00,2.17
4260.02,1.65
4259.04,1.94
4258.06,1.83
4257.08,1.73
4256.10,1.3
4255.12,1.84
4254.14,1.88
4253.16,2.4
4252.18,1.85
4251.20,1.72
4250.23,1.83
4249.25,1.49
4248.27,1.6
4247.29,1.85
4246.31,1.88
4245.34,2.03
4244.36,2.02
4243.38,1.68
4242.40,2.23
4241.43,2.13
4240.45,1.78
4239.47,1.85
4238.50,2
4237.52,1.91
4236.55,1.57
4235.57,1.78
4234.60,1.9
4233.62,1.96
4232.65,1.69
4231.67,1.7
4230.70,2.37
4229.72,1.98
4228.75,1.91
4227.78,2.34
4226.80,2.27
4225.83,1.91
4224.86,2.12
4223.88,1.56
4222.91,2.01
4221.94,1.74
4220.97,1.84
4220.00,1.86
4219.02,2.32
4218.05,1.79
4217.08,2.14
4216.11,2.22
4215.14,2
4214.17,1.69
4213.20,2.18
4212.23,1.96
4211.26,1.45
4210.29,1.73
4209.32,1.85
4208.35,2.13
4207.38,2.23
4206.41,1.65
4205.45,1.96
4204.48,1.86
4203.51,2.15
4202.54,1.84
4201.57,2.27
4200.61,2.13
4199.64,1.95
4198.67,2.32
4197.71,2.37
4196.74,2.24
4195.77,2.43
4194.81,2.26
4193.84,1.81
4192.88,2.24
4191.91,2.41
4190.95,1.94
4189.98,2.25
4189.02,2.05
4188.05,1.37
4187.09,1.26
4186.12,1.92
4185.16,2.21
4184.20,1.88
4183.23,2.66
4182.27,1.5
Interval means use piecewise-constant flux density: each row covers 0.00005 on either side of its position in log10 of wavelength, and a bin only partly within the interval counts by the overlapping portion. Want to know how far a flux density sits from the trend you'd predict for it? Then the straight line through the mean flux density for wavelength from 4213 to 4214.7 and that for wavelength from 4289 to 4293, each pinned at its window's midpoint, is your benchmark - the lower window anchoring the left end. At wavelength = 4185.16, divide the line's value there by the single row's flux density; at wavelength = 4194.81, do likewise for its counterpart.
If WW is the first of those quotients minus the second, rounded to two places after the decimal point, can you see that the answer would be 0.03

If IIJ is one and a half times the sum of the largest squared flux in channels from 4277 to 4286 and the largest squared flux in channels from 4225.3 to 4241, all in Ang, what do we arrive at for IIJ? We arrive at 14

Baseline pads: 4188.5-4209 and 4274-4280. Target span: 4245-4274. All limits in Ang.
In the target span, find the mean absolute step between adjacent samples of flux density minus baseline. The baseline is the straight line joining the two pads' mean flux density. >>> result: 0.25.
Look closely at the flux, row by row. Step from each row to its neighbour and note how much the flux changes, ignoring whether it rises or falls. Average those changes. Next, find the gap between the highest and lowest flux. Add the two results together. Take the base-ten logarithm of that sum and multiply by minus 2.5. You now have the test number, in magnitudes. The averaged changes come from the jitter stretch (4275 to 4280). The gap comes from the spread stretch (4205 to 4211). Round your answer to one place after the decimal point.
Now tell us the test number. 0.3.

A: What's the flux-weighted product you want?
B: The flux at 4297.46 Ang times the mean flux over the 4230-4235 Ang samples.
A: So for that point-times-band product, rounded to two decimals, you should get 3.37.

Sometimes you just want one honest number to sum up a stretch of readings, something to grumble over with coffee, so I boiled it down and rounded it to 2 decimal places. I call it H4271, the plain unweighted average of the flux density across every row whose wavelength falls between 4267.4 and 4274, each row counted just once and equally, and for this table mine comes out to 1.95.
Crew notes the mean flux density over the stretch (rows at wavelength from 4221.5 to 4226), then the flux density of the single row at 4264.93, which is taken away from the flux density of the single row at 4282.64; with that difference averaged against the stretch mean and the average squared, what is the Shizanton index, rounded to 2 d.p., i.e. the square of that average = 1.12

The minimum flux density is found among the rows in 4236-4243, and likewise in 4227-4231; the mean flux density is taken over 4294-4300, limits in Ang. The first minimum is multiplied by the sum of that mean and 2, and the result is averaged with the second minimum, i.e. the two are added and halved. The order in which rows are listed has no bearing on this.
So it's 3.98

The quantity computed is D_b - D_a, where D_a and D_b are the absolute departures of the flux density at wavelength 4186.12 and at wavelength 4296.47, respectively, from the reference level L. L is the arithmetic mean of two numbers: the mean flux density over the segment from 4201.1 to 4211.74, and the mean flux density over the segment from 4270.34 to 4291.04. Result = 0.27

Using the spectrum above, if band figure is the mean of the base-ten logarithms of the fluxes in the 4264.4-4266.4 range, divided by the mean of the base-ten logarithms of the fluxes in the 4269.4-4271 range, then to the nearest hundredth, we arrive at 0.74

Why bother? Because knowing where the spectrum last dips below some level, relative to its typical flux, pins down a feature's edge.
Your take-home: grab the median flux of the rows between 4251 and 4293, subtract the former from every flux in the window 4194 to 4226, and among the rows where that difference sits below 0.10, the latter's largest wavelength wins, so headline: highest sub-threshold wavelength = 4225.83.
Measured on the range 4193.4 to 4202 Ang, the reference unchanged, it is 4193.84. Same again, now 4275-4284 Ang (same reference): 4283.63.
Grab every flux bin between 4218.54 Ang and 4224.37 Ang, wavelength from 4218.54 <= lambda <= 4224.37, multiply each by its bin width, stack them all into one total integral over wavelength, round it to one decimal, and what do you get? 11.0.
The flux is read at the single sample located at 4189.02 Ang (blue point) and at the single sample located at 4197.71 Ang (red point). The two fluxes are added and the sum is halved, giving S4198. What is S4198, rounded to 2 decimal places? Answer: 2.21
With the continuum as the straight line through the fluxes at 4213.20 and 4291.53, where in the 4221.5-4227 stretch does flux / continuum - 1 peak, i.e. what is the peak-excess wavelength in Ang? 4226.80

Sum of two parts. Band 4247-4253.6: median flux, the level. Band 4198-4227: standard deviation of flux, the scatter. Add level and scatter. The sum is 2.06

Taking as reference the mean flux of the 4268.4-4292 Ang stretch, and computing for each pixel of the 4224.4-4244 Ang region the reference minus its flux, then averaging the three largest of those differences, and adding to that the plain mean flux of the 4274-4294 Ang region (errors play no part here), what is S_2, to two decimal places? 1.97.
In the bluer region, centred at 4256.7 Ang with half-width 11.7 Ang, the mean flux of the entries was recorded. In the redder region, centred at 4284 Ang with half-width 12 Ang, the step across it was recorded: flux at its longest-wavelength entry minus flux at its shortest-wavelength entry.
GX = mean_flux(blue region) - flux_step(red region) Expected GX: 1.97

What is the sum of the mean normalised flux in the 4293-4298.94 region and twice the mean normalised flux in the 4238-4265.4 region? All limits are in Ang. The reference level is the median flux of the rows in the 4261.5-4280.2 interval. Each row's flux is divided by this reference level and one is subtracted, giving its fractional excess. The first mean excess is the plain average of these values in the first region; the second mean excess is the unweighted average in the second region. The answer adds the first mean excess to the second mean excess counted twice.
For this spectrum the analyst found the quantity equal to -0.12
